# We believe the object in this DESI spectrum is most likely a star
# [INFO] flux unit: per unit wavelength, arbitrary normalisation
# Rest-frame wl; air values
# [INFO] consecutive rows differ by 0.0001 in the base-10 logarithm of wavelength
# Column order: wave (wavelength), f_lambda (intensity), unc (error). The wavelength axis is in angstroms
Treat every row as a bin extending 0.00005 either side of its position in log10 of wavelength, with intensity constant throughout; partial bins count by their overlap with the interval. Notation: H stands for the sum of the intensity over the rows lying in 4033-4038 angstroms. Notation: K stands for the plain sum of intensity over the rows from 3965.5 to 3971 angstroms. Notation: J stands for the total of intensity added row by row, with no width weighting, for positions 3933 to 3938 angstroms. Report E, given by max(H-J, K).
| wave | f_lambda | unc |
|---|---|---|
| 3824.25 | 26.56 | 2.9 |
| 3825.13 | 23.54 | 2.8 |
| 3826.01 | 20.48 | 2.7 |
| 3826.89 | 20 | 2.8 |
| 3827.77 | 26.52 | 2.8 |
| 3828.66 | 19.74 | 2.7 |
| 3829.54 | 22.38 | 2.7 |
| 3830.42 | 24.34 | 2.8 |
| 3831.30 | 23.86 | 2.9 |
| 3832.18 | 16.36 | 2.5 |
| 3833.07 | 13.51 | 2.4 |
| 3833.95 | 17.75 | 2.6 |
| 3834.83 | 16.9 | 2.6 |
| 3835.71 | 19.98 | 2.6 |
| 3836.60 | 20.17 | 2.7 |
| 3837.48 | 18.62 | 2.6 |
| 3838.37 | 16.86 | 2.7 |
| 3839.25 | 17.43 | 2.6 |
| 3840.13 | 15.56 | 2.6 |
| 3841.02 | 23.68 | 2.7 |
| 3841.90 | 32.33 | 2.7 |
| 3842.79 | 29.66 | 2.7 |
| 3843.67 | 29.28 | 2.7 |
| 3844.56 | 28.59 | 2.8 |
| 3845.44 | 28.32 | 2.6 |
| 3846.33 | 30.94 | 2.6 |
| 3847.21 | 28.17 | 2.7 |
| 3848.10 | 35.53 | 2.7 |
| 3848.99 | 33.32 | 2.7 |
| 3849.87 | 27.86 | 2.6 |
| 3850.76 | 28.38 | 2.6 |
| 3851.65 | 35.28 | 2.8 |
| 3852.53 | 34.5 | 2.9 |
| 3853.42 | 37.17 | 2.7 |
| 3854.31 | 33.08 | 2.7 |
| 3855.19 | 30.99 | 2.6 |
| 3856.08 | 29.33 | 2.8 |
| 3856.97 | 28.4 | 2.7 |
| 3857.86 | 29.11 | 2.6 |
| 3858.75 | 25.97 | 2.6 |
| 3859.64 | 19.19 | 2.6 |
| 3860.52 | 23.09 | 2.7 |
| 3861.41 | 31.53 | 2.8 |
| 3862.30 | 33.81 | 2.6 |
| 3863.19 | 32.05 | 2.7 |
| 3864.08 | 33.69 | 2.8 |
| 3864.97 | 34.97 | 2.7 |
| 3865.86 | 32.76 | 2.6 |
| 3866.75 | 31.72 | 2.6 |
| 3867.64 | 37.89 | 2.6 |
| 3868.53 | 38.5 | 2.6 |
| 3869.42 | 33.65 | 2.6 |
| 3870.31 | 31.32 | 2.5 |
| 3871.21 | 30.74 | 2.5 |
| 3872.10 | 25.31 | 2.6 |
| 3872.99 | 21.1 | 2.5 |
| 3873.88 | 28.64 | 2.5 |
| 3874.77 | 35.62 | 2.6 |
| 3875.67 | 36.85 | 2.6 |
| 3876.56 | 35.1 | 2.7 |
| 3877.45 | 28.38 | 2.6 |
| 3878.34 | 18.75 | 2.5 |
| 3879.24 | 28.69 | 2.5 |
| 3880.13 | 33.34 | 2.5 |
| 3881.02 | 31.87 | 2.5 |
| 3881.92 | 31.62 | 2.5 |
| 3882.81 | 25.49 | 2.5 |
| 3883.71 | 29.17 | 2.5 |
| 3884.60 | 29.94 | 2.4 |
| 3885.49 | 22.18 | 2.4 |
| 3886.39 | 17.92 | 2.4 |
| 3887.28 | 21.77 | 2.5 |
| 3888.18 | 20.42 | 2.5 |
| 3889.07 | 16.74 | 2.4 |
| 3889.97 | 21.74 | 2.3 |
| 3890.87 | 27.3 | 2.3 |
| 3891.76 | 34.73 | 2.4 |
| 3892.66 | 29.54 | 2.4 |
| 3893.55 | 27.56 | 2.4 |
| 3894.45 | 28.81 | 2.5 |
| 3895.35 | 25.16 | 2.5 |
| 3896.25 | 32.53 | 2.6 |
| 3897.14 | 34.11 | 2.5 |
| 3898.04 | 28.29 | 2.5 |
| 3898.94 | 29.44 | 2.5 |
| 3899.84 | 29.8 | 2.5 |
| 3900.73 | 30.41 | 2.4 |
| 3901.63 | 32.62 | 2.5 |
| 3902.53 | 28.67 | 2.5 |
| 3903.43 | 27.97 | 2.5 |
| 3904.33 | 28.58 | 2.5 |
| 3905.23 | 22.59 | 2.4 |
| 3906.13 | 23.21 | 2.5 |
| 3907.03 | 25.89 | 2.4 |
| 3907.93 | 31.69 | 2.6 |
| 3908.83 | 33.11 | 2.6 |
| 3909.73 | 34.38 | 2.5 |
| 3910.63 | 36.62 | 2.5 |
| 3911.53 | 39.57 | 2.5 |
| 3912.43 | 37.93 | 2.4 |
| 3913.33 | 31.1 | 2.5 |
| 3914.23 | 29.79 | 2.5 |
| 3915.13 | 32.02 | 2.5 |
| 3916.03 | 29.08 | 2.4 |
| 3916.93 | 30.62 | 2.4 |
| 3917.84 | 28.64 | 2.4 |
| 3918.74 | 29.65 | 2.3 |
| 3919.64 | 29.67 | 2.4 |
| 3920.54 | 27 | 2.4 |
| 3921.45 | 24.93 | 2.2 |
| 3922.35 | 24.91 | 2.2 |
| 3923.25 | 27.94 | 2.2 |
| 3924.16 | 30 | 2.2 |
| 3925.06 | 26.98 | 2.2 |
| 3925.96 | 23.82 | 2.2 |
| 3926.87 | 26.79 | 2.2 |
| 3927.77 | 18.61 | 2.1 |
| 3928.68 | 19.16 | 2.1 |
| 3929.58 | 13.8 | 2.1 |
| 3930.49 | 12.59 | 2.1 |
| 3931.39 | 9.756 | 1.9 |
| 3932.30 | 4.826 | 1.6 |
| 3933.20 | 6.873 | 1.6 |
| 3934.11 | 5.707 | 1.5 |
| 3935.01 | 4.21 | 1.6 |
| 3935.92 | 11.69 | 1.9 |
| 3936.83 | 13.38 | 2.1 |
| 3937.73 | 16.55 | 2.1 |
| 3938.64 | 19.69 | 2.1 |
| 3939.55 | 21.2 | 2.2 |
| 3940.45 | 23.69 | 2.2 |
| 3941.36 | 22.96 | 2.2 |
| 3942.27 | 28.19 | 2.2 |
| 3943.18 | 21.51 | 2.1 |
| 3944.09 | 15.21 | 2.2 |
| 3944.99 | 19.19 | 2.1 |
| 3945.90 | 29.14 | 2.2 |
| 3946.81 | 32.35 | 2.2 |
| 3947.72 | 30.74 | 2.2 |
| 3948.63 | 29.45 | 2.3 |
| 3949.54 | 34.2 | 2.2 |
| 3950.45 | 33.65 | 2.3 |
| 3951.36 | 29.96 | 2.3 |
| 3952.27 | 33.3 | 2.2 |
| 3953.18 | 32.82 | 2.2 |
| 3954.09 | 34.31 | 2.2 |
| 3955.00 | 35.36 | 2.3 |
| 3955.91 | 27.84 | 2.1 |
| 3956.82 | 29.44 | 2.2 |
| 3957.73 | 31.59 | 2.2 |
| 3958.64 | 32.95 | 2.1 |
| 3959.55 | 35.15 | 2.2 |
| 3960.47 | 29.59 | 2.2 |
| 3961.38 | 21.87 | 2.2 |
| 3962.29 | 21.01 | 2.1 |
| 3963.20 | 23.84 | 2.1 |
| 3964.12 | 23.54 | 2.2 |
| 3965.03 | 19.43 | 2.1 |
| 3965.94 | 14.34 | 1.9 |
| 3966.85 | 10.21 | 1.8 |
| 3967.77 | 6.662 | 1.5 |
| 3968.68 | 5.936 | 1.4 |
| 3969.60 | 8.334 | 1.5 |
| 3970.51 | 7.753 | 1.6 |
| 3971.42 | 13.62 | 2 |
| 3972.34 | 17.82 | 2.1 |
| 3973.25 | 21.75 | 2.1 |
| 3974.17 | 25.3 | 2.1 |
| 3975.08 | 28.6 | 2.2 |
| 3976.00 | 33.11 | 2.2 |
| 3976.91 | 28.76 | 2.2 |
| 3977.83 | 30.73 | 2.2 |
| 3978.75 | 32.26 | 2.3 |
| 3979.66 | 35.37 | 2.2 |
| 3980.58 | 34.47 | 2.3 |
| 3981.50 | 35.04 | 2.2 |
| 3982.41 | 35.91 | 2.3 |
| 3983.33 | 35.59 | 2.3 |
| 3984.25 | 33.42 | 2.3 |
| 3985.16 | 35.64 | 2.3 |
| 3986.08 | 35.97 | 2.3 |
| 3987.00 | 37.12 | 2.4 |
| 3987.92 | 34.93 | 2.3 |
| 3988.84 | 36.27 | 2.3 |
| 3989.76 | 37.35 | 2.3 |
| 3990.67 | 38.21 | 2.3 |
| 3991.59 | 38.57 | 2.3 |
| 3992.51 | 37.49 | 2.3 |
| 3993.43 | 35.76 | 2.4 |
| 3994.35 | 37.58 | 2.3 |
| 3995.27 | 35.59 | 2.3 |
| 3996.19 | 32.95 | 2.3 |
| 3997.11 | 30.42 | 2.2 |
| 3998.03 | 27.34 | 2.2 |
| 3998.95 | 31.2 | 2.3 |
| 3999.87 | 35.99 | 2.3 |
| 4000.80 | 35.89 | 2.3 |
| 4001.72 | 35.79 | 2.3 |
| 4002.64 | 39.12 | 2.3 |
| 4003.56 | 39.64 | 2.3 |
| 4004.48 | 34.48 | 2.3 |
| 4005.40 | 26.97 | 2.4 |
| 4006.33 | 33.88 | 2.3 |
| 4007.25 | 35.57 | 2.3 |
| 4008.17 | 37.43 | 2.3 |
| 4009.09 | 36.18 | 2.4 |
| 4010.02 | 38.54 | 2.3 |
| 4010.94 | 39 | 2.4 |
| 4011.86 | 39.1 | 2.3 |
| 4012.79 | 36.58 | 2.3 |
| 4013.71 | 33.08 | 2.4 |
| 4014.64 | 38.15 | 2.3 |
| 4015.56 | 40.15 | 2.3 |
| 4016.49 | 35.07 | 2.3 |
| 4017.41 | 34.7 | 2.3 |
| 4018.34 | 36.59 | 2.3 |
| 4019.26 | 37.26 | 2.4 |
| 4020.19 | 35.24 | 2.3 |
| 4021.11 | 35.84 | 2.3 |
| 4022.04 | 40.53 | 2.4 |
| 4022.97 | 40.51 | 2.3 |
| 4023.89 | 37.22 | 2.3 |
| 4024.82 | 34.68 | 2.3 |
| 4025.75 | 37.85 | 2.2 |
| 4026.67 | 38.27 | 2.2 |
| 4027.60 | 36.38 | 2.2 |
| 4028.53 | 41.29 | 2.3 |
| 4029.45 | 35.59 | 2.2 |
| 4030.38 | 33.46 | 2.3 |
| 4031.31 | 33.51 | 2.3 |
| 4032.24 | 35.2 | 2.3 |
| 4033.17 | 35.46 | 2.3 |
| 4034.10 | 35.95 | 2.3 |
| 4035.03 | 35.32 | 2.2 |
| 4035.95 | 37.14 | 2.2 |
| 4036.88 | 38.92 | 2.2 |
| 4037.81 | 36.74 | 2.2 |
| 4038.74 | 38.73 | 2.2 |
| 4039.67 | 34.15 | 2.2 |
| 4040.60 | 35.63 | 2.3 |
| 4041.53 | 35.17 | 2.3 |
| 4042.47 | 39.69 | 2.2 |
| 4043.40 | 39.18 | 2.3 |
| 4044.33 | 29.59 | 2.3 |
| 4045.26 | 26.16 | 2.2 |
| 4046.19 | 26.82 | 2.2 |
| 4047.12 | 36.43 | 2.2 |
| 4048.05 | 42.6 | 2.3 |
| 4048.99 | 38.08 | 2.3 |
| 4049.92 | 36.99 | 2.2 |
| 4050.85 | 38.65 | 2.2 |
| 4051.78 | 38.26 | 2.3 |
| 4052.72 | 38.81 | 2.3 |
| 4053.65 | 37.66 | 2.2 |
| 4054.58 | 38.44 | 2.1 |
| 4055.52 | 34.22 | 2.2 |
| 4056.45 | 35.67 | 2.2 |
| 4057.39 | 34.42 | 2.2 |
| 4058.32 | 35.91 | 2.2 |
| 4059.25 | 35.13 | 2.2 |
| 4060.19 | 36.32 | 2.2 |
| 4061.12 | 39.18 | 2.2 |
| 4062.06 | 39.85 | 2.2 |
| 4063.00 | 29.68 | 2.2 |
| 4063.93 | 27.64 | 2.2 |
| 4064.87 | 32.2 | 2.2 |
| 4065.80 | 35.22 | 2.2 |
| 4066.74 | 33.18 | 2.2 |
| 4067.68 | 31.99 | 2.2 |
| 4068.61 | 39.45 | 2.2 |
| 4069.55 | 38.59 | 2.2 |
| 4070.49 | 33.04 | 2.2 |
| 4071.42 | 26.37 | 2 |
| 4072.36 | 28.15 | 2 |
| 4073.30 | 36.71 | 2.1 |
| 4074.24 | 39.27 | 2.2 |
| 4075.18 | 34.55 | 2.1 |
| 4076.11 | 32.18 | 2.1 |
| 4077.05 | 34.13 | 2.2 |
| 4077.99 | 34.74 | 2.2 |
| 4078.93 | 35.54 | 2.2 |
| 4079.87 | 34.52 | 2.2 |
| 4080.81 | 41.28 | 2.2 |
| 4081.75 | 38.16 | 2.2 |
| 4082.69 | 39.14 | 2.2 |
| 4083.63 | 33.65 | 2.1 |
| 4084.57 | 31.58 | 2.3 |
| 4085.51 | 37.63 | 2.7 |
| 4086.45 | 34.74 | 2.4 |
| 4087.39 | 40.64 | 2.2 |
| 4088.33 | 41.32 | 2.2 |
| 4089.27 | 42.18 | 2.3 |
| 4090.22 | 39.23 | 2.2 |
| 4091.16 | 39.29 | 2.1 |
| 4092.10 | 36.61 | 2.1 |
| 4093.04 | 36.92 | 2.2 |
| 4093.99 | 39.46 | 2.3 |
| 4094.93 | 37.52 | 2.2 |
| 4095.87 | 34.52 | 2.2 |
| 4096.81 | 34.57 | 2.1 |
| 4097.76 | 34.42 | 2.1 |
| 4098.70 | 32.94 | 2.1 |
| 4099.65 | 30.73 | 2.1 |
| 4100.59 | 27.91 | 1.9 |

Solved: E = 161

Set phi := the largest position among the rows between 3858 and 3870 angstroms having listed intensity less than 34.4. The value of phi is 3869.42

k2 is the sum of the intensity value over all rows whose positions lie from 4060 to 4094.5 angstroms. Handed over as 1324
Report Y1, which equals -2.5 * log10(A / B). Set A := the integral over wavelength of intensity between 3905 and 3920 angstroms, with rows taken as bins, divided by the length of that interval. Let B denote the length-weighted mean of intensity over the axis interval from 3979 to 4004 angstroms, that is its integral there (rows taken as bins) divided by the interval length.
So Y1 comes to 0.14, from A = 31.1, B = 35.5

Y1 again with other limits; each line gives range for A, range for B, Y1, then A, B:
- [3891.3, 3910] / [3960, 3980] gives -0.38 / 29.4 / 20.8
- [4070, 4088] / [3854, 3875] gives -0.15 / 35.1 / 30.5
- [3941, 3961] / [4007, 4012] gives 0.27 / 29.5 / 37.7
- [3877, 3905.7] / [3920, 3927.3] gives -0.03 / 27.4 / 26.6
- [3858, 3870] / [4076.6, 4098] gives 0.18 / 31.4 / 37.1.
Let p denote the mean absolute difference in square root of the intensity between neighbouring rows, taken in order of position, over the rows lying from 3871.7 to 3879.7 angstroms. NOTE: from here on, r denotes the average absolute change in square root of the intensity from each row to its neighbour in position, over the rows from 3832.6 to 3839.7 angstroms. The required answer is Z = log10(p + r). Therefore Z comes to -0.1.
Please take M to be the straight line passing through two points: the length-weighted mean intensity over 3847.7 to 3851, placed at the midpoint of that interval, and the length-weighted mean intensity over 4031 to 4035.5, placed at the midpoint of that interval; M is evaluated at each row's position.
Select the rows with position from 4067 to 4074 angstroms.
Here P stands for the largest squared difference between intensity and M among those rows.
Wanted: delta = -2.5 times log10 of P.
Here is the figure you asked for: -4.9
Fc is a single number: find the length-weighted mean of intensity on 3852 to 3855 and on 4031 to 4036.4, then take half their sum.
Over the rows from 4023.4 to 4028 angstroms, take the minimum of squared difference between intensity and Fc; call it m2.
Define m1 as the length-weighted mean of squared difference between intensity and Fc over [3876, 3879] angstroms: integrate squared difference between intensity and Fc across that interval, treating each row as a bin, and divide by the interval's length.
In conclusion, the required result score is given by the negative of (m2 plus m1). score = -96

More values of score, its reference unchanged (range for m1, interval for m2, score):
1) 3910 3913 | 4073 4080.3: -10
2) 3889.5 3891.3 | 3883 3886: -149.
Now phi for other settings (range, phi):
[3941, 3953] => 3952.27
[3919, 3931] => 3930.49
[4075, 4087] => 4084.57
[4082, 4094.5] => 4084.57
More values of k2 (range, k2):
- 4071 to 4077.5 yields 231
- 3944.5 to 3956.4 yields 402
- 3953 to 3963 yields 332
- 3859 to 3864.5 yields 173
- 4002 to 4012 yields 400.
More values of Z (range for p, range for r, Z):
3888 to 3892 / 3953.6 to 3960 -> -0.1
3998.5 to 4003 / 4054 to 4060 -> -0.5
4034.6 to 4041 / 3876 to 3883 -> -0.1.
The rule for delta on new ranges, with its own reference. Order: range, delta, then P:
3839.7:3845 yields -6.0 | 244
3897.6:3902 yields -3.1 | 17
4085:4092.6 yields -3.8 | 34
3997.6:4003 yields -4.3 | 51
